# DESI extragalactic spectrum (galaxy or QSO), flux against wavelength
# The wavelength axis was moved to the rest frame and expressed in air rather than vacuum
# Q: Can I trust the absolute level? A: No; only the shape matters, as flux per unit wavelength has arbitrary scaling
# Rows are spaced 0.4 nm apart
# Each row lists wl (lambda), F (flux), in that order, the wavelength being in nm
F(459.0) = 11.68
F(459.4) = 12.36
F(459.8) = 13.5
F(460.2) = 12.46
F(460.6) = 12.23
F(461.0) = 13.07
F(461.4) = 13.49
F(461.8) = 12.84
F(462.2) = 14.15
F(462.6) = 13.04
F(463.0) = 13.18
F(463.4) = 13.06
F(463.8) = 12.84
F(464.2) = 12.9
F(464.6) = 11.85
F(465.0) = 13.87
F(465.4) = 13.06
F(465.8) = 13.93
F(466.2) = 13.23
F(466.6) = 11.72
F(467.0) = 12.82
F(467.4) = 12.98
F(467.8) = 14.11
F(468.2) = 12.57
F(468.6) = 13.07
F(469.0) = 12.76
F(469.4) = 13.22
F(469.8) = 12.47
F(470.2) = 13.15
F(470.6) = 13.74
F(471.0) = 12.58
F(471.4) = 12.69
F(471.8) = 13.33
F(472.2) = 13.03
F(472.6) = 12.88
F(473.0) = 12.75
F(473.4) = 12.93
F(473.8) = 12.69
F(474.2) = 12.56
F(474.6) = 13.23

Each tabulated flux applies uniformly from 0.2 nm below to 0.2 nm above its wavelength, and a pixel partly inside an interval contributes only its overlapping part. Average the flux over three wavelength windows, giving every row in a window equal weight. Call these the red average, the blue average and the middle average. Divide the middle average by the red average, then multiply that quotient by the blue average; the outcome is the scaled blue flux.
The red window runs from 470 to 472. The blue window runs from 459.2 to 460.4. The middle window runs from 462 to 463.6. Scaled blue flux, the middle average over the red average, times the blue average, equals 13.0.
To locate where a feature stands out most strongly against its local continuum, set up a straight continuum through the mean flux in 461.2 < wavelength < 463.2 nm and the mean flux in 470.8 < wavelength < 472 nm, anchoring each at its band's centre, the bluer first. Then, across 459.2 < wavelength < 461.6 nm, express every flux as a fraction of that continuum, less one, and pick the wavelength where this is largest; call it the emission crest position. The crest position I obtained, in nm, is 461.4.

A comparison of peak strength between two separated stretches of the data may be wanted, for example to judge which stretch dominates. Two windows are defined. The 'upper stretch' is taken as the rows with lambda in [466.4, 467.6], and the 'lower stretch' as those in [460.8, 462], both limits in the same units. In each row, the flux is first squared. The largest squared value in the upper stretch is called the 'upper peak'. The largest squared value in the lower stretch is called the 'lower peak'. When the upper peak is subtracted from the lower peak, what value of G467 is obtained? 13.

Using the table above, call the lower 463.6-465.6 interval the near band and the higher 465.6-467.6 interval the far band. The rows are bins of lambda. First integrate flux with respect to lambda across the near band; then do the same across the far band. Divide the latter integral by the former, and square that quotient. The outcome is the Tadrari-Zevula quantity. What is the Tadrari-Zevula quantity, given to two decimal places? 1.00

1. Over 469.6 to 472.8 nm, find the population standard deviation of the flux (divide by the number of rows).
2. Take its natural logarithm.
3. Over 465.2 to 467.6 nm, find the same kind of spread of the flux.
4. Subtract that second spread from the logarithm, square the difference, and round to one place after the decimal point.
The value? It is 2.5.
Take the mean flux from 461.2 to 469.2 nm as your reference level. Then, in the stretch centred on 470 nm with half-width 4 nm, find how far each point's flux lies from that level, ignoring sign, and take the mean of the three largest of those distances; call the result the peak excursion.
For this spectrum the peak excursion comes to 1.0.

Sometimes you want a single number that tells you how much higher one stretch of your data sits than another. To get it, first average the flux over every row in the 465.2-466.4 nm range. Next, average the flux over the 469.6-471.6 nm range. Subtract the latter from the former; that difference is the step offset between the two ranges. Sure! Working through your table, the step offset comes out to 0.5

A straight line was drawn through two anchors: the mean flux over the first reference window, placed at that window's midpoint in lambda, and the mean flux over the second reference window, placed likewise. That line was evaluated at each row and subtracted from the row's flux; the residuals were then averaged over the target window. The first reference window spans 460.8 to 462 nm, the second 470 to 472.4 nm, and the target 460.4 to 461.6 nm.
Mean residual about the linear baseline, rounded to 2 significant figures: -0.21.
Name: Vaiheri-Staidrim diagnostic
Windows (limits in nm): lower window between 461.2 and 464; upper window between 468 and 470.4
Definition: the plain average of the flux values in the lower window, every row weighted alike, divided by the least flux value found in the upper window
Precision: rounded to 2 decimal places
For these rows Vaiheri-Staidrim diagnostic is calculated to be 1.06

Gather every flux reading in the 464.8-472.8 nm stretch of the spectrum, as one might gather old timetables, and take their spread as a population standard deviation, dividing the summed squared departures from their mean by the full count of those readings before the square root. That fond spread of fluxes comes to 0.55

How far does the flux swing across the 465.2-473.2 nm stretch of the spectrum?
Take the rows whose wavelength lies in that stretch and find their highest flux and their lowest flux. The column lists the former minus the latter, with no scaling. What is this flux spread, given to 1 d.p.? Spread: 2.4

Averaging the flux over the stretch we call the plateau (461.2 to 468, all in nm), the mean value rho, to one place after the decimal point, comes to 13.1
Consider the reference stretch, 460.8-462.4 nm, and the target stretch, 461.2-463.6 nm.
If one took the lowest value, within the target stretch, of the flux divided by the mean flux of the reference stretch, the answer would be 0.96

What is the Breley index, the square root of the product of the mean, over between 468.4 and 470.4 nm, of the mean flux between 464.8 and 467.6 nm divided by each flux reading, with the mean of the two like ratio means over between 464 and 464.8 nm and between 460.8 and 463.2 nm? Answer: 1.02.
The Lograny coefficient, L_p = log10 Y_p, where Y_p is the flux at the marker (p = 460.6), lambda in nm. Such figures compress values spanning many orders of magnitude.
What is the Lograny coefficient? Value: 1.09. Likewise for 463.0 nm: 1.12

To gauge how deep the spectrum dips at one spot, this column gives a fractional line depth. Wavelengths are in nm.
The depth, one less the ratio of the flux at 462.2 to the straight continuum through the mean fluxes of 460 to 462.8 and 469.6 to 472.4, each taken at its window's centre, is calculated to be -0.09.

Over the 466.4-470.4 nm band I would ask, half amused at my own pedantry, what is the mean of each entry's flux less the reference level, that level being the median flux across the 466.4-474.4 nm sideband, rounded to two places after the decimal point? 0.04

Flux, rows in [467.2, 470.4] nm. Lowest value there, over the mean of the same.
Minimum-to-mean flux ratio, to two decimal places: 0.96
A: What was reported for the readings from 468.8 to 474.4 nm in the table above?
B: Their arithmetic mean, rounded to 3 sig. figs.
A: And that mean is 12.9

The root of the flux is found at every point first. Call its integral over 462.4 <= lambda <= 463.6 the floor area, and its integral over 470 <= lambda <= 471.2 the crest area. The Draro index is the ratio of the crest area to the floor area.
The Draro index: 1.00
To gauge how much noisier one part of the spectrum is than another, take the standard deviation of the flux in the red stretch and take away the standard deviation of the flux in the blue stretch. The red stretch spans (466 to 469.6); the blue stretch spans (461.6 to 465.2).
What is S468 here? -0.02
